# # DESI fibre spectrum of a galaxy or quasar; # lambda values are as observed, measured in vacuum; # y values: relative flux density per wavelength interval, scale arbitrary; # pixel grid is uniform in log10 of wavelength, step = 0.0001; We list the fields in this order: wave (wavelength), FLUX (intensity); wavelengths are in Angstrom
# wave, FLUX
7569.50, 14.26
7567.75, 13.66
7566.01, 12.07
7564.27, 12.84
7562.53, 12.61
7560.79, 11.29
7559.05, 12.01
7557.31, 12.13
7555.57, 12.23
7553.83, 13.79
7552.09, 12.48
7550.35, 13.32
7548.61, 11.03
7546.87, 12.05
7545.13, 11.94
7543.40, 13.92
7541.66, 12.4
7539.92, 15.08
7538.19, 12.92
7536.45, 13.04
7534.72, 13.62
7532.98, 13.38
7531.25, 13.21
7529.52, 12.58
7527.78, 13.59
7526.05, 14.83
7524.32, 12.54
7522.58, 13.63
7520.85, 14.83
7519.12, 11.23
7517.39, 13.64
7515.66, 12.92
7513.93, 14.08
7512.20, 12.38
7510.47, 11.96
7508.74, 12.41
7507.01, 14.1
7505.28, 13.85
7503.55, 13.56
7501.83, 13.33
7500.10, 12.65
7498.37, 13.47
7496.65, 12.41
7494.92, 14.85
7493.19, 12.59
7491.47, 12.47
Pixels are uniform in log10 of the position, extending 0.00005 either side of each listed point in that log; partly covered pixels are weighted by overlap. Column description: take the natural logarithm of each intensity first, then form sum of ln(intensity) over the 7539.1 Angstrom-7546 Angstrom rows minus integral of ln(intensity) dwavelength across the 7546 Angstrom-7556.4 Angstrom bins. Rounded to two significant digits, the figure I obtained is -16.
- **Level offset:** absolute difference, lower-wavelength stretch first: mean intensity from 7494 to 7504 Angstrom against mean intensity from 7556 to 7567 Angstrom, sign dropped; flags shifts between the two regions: 1.2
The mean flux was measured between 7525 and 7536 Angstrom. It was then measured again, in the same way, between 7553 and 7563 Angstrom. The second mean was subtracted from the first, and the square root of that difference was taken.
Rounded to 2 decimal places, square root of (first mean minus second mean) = 1.09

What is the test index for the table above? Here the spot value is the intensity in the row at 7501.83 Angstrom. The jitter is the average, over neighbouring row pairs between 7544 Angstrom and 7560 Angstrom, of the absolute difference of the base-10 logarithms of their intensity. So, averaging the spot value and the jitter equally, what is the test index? 6.7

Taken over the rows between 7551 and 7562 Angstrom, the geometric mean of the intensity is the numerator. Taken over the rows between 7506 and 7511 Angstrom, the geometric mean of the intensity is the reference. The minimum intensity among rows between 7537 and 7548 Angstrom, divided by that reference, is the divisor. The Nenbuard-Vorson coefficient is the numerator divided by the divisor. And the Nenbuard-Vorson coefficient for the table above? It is 13.2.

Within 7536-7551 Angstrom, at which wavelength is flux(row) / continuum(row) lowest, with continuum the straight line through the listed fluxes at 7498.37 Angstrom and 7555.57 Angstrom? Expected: 7548.61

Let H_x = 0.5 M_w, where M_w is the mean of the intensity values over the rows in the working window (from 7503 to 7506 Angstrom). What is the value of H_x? 6.85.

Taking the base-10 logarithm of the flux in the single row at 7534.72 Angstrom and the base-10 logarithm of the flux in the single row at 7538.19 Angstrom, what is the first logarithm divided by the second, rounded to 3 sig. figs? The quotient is 1.02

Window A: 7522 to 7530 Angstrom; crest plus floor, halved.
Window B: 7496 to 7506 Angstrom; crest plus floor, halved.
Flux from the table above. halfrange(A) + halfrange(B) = 26.8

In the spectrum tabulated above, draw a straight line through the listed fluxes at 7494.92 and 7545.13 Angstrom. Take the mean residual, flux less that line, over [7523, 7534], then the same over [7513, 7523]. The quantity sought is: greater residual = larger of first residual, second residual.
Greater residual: 0.46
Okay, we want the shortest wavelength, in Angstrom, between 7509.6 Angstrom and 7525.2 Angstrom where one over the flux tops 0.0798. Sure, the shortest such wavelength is 7510.47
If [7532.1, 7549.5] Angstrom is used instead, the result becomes 7541.66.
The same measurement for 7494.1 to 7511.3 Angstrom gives 7496.65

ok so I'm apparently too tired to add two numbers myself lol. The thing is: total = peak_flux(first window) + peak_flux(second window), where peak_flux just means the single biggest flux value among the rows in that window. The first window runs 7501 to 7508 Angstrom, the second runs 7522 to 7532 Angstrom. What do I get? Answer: 28.9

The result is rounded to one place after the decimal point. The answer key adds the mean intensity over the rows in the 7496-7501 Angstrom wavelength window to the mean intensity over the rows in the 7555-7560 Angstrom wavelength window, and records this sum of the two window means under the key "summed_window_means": 25.0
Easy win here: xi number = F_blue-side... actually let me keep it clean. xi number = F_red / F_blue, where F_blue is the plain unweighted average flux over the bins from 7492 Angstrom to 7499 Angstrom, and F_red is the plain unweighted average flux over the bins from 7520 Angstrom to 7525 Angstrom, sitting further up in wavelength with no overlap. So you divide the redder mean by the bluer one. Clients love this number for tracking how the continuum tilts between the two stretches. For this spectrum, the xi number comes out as 1.03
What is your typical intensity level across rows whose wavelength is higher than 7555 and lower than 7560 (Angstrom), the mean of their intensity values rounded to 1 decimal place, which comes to 12.1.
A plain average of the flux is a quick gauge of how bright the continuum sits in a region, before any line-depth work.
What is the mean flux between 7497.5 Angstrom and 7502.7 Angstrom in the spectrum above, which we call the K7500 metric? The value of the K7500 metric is 13.2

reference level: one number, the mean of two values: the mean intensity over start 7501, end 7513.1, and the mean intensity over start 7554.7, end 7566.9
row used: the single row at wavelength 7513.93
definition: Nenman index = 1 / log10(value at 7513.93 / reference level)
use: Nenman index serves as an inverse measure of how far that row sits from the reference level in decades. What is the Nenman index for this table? 21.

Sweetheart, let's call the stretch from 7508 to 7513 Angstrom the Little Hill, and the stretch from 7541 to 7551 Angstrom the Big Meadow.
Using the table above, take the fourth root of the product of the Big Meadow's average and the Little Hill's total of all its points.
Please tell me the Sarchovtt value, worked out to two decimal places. 4.62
